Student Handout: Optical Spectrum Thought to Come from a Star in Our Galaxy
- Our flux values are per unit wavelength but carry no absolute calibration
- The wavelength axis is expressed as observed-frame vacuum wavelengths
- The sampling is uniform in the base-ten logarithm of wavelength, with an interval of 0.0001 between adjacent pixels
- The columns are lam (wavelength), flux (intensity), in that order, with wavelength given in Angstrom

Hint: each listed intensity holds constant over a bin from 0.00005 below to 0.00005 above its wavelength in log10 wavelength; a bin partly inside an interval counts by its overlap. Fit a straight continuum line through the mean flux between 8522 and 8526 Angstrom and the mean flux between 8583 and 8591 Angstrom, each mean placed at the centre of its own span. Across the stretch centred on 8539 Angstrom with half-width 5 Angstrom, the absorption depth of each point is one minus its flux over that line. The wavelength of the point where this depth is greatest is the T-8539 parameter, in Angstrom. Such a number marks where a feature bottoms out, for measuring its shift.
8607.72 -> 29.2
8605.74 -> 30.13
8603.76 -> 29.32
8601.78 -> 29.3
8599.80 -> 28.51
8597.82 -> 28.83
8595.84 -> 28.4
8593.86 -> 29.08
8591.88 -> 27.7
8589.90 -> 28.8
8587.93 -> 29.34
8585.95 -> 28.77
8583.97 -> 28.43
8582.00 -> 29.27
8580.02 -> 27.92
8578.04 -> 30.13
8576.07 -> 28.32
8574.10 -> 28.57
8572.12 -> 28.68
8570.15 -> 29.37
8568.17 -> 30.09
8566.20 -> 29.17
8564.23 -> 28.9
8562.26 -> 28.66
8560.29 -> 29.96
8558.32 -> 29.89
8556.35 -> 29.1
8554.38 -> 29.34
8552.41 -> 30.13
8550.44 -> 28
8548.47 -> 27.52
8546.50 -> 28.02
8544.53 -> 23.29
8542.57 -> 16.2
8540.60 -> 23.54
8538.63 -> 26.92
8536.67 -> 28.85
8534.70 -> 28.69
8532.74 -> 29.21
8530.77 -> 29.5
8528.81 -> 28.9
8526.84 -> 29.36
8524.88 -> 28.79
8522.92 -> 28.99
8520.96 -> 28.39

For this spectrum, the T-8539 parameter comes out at 8542.57 Angstrom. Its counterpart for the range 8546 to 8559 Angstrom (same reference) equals 8548.47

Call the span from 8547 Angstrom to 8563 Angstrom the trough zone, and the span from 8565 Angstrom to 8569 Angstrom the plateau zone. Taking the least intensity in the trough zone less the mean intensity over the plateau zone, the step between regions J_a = -2.1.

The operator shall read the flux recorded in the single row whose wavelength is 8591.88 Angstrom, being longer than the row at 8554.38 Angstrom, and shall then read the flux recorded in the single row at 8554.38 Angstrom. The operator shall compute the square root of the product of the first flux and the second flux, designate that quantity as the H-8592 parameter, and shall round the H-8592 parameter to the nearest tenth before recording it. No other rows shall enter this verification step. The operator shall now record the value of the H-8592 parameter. 28.5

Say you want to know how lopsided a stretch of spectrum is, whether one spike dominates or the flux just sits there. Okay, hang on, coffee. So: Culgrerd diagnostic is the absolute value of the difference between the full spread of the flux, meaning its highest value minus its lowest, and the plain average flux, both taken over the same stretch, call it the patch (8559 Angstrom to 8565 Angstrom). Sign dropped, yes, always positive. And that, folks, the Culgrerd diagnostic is 27.9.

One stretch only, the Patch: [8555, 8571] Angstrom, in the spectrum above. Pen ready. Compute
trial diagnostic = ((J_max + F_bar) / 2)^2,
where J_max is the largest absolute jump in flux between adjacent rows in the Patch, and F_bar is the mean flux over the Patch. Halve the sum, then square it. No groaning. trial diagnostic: 236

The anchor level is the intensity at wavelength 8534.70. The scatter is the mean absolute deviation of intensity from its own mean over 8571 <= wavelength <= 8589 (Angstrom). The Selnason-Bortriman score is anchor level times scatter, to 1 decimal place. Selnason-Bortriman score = 14.4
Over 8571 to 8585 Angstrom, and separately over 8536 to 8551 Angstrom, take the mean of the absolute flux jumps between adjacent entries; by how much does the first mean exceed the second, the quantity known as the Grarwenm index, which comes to -2.5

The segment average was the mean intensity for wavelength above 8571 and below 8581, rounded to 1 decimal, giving 28.7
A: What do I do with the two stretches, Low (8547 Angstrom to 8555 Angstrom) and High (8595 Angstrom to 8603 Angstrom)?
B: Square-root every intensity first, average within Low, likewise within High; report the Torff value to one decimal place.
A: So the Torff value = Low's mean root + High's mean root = 10.7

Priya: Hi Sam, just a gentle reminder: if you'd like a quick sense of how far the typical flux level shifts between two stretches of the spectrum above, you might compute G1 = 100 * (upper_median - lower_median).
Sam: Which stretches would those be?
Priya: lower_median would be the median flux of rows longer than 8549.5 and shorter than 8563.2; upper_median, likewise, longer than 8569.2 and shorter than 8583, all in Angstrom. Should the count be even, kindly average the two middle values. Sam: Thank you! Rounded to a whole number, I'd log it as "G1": -66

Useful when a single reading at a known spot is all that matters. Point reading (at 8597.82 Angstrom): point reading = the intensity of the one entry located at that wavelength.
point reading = 28.83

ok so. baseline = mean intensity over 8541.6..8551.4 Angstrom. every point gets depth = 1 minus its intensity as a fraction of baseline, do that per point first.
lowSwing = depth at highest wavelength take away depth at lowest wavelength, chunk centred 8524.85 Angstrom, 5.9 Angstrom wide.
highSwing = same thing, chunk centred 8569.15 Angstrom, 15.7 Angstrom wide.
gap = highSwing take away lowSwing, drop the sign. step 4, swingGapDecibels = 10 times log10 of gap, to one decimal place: -15.4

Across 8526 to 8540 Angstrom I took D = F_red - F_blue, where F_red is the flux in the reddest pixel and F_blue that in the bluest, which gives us -2.4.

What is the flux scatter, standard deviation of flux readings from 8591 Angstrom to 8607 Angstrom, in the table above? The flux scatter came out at 0.7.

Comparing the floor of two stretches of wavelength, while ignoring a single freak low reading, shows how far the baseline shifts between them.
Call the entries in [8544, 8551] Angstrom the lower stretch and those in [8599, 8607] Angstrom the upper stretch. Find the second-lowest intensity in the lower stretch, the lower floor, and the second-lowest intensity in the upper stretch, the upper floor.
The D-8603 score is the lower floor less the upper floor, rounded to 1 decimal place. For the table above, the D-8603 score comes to -1.8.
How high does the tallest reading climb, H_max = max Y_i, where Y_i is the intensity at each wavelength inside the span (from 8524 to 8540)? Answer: 29.5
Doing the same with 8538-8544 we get 26.92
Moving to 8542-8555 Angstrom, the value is 30.13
